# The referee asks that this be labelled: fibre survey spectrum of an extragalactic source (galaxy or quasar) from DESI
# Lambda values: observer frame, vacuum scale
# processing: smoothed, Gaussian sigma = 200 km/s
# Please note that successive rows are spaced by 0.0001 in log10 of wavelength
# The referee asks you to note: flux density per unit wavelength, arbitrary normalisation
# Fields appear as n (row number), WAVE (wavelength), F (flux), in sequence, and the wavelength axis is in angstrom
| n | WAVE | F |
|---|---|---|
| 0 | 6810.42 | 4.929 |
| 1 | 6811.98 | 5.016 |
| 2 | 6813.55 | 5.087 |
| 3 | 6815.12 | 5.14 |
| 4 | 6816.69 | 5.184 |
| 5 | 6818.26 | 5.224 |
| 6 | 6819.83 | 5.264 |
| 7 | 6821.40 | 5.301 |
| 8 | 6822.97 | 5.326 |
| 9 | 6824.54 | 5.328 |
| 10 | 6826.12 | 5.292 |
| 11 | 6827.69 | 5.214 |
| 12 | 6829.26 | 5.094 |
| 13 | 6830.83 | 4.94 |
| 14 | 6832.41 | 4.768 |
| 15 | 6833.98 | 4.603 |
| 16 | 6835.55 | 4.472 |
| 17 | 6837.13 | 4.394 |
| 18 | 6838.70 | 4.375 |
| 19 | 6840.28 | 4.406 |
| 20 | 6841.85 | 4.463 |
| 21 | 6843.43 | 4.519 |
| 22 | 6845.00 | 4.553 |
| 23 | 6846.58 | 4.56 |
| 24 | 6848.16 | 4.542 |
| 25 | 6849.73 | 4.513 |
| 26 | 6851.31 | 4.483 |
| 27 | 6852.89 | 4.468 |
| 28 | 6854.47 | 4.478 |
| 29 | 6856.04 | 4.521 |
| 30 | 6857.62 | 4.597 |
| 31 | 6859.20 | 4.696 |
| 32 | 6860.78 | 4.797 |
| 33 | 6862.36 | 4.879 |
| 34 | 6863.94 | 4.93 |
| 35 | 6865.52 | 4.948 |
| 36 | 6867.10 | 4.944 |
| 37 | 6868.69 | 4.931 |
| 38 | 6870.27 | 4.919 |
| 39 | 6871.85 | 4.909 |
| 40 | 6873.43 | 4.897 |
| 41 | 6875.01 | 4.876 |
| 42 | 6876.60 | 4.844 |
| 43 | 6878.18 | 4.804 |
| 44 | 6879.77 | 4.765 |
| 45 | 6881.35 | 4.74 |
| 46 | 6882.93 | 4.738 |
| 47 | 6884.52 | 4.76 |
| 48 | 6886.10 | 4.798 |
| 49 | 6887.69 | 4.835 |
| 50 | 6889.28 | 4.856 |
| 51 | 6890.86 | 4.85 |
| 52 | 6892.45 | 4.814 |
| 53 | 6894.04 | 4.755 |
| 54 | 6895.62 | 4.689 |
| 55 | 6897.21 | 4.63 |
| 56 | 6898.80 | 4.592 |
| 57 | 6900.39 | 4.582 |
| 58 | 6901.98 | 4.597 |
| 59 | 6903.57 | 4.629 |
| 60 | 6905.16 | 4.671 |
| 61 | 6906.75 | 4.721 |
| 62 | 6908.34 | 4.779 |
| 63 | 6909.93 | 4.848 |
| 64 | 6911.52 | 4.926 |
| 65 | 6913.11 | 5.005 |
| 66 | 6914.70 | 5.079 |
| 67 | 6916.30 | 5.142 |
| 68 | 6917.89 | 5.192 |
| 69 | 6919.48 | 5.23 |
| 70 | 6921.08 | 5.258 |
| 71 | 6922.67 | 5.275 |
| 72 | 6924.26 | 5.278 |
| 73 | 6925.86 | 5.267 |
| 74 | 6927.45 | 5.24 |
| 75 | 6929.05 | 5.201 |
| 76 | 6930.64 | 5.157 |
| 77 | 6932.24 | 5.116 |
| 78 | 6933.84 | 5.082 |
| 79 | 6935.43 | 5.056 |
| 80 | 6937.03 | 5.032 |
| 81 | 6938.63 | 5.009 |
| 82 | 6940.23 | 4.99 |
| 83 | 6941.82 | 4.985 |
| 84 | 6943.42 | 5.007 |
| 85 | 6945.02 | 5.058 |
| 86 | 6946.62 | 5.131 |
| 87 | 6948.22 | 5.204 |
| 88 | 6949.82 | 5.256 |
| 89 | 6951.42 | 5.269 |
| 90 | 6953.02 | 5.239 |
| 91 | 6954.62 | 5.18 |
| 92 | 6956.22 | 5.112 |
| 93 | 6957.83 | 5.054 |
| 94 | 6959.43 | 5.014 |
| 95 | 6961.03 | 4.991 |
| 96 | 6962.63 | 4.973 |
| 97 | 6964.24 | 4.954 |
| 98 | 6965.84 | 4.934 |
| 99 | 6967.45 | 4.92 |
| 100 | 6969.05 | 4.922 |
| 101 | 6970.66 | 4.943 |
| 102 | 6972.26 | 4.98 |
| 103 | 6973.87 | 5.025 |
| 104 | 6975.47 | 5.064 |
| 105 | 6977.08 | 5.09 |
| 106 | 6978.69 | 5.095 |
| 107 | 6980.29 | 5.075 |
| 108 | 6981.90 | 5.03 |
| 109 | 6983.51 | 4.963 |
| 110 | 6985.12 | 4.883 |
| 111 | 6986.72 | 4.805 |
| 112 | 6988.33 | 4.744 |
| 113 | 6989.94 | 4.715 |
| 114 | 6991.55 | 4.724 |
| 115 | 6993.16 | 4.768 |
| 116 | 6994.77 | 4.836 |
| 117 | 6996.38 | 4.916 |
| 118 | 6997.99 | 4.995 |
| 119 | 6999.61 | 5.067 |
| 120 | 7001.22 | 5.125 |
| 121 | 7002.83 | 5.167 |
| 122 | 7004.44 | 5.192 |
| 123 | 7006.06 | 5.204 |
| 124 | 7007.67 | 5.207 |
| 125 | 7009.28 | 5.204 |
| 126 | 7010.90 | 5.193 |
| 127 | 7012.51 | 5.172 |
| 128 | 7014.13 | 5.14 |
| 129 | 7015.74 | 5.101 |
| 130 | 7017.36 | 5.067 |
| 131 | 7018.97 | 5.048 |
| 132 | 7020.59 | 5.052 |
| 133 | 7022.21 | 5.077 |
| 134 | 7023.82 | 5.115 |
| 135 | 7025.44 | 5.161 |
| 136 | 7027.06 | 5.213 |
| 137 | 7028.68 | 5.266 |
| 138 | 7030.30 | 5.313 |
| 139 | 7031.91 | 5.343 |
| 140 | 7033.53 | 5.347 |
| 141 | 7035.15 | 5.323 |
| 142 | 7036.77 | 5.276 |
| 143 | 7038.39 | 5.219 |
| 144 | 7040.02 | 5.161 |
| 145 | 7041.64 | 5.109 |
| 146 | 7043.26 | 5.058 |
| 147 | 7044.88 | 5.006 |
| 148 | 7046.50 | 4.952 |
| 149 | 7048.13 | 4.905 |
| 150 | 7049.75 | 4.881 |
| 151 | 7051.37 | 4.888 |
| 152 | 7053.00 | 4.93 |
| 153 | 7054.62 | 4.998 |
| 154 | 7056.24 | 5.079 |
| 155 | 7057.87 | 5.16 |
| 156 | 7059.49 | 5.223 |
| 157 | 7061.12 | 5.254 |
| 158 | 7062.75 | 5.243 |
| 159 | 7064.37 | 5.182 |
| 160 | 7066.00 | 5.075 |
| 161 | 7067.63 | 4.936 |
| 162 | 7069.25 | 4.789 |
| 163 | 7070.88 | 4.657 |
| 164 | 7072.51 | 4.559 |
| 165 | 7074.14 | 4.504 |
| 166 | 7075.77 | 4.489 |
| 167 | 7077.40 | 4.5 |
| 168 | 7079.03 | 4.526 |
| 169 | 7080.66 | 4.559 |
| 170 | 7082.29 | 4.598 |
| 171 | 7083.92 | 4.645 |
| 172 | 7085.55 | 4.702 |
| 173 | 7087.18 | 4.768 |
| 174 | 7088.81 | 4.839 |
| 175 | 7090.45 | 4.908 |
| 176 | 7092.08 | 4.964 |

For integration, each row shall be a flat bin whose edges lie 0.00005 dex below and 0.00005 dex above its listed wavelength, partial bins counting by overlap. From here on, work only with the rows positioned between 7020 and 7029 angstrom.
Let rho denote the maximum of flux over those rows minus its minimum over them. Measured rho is 0.21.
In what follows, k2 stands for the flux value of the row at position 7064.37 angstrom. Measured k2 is 5.182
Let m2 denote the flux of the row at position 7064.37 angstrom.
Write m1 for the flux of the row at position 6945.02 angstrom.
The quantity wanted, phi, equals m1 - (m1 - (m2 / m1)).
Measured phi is 1.02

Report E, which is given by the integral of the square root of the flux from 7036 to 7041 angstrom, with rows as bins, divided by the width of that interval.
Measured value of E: 2.28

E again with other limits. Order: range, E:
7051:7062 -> 2.25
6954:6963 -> 2.25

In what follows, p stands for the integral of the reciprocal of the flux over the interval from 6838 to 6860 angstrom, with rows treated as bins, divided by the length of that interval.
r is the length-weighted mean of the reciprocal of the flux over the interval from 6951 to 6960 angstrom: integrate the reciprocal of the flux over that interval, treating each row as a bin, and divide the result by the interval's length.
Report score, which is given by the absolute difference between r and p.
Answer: 0.027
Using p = 0.222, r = 0.194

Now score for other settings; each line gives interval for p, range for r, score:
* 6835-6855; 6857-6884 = 0.016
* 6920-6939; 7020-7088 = 0.008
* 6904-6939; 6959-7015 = 0.003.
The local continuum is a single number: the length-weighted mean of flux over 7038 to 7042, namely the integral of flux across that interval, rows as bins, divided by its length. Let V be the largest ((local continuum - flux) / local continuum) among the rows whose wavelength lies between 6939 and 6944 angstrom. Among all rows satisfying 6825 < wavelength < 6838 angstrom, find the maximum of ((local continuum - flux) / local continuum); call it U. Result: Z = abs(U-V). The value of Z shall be 0.11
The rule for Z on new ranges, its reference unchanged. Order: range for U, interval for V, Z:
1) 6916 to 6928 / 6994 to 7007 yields 0.06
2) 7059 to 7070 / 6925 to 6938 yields 0.05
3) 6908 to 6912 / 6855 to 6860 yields 0.05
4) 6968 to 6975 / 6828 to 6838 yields 0.10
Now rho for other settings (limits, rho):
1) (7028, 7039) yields 0.13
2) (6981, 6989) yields 0.29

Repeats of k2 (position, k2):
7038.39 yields 5.219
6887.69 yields 4.835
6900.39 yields 4.582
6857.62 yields 4.597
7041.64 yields 5.109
